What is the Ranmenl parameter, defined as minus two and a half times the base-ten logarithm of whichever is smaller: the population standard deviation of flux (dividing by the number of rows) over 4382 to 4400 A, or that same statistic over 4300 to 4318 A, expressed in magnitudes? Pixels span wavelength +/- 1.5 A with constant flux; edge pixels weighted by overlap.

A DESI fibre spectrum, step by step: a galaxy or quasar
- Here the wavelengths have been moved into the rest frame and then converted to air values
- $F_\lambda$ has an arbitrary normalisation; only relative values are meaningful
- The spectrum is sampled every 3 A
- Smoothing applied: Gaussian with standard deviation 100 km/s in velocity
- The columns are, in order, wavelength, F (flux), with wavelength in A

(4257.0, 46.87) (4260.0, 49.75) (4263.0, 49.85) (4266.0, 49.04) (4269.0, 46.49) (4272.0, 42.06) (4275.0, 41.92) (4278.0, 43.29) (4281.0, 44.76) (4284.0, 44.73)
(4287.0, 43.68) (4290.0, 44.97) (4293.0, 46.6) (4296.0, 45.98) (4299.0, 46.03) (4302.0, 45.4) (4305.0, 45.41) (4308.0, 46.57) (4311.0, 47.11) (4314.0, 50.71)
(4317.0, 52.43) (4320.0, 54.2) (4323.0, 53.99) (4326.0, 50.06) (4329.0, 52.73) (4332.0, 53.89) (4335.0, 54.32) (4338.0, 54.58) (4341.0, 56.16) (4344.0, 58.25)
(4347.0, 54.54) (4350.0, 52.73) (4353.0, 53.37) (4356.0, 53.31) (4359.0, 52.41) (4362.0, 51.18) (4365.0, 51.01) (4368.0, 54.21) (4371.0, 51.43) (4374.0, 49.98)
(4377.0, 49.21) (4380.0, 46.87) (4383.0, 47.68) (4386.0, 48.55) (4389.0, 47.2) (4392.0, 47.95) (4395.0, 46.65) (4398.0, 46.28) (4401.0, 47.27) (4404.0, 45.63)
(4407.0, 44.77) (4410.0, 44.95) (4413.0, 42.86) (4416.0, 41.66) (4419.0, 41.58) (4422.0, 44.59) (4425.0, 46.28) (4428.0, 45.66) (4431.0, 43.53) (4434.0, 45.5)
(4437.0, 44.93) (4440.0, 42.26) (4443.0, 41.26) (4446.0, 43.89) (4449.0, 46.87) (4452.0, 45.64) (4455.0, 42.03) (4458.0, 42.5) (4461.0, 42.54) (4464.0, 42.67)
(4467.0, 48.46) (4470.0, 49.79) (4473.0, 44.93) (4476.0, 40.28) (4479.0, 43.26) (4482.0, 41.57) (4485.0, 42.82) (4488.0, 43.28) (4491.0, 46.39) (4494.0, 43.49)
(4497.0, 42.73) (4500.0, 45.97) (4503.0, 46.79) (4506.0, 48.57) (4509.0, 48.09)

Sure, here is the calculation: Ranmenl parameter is 0.3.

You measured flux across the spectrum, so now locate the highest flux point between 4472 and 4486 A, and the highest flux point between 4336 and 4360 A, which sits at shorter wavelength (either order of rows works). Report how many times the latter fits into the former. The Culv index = 0.77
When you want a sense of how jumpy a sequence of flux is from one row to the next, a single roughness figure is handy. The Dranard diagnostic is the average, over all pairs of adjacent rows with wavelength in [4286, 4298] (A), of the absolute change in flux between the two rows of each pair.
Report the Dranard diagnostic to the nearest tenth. 1.2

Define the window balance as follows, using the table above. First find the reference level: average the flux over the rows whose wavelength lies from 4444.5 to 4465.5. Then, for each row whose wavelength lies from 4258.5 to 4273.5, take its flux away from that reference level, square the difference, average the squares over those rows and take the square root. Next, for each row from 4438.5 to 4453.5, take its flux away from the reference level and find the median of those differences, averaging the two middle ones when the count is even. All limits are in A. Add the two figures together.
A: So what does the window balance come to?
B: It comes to 4.6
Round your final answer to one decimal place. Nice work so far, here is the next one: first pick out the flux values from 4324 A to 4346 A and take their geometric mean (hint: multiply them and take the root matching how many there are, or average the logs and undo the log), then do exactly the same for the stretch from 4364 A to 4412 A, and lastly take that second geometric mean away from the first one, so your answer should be 6.2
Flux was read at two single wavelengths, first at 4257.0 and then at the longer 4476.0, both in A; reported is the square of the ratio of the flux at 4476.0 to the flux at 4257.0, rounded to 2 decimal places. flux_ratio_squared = 0.74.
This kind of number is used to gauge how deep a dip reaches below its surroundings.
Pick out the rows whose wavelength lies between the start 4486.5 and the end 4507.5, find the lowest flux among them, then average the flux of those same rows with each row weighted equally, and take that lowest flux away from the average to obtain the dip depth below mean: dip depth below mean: 2.6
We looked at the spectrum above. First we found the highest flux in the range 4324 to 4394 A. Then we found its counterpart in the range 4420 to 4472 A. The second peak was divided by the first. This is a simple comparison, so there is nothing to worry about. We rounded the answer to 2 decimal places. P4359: 0.85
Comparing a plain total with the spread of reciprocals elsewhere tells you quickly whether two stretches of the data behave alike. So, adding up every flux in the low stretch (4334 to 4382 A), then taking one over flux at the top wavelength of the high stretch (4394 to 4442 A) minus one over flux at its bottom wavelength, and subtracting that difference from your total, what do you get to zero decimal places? 844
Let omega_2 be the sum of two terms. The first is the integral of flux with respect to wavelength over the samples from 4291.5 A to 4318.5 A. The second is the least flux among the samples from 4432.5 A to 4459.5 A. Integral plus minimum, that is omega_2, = 1320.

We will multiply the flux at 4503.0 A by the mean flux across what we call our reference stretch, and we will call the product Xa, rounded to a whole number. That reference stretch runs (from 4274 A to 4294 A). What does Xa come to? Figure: 2072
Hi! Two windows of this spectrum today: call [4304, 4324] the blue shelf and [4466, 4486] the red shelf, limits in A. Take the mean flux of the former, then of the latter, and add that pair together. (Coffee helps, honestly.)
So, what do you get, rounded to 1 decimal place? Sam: 94.5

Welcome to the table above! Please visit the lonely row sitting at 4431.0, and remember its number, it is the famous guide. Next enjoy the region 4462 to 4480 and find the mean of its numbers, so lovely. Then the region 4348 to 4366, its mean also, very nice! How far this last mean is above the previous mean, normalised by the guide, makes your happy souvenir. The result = 0.17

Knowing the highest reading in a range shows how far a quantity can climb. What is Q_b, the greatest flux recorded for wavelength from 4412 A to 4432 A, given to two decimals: 46.28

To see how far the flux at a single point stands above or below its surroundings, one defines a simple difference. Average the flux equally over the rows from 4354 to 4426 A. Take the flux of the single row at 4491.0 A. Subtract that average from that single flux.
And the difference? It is -1.3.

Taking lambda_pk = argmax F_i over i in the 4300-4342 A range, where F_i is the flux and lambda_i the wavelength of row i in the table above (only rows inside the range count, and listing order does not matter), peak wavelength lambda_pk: 4341.0 A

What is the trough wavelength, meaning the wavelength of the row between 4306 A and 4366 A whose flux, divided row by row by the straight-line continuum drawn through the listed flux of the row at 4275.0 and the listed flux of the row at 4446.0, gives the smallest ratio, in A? 4308.0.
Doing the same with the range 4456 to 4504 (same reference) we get 4476.0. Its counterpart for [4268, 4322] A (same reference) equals 4275.0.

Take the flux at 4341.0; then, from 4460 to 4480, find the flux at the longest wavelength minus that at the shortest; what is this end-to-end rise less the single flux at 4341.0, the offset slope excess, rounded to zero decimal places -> -55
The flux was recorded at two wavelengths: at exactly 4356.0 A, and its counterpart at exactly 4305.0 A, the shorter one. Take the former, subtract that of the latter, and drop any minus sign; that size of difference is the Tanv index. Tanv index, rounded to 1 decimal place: 7.9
